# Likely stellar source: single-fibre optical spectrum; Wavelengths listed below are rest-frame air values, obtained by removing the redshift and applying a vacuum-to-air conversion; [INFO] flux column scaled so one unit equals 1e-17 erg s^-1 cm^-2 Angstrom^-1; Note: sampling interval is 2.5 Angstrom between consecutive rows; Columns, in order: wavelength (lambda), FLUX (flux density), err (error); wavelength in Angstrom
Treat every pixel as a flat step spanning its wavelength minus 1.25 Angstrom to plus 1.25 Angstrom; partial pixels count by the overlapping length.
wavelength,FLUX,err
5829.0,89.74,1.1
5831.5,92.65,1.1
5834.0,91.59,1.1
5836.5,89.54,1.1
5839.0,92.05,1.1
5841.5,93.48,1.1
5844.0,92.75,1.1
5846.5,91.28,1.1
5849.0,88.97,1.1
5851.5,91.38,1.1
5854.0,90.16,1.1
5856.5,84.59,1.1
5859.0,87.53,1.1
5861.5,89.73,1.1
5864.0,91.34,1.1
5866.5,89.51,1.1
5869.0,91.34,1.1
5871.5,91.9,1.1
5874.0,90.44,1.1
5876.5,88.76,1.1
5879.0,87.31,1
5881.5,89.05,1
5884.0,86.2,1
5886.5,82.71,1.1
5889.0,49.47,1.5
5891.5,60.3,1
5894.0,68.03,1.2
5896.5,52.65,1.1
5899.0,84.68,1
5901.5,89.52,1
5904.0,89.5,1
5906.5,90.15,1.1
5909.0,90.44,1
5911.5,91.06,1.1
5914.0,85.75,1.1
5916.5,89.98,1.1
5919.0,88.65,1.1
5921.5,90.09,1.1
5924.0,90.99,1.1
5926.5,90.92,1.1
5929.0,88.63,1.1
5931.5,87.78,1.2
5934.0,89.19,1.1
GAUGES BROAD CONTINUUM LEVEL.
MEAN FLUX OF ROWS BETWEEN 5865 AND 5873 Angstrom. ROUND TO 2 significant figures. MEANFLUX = 91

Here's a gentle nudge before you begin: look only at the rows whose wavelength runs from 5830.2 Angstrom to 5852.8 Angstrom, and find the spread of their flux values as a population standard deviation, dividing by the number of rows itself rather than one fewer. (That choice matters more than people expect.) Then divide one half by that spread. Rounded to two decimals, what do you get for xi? 0.36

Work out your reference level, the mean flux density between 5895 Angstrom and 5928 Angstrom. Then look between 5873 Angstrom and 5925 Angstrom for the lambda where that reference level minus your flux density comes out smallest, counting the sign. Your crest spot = 5911.5 Angstrom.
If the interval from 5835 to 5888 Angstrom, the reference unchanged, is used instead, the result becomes 5841.5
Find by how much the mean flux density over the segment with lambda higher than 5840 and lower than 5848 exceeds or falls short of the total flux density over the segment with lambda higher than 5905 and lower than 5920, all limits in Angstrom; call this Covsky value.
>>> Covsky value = -444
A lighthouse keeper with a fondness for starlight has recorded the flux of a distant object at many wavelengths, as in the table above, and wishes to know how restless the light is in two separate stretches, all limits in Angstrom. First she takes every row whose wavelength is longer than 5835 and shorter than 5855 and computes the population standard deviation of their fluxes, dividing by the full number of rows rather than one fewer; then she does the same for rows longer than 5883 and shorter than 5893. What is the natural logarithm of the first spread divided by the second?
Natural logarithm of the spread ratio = -2.3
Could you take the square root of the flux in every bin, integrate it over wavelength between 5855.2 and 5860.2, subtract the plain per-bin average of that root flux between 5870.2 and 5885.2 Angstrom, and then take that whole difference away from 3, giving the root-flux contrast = -34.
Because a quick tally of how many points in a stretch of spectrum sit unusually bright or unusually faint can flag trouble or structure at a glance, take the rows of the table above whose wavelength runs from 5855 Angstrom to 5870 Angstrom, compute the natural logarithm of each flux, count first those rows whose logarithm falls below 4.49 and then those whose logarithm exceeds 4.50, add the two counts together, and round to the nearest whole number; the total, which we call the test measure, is 4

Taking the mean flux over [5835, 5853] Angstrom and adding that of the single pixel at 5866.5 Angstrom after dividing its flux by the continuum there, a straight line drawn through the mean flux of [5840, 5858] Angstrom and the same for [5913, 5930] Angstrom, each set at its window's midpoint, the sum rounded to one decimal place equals 92.3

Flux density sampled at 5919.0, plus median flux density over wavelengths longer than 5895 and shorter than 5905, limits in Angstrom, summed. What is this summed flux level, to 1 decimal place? 175.7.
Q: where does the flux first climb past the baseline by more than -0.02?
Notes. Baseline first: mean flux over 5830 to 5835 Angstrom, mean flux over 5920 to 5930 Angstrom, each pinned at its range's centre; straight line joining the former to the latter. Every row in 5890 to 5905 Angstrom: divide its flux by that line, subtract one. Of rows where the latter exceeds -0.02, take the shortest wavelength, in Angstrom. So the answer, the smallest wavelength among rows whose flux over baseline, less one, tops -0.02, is 5901.5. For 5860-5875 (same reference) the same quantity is 5861.5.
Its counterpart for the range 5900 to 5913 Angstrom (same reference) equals 5901.5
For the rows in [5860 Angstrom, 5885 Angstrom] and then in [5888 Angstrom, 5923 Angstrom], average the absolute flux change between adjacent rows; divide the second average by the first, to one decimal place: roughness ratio 3.9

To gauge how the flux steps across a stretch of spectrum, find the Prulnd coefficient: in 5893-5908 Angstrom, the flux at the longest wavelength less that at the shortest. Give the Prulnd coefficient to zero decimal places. 22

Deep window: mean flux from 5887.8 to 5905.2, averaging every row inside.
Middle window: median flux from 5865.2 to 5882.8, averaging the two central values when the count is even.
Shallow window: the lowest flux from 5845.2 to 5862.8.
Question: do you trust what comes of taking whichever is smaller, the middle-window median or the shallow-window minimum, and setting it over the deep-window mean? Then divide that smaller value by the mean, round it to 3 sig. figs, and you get 1.20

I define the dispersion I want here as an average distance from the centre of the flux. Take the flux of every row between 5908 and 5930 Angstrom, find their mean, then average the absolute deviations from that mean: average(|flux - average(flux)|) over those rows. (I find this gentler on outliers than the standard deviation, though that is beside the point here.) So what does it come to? 1.3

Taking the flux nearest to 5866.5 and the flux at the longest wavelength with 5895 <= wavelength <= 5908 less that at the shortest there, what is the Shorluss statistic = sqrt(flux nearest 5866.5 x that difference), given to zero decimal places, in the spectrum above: 58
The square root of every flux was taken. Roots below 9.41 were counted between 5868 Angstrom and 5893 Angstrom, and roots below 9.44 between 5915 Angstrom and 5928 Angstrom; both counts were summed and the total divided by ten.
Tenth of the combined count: 0.60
